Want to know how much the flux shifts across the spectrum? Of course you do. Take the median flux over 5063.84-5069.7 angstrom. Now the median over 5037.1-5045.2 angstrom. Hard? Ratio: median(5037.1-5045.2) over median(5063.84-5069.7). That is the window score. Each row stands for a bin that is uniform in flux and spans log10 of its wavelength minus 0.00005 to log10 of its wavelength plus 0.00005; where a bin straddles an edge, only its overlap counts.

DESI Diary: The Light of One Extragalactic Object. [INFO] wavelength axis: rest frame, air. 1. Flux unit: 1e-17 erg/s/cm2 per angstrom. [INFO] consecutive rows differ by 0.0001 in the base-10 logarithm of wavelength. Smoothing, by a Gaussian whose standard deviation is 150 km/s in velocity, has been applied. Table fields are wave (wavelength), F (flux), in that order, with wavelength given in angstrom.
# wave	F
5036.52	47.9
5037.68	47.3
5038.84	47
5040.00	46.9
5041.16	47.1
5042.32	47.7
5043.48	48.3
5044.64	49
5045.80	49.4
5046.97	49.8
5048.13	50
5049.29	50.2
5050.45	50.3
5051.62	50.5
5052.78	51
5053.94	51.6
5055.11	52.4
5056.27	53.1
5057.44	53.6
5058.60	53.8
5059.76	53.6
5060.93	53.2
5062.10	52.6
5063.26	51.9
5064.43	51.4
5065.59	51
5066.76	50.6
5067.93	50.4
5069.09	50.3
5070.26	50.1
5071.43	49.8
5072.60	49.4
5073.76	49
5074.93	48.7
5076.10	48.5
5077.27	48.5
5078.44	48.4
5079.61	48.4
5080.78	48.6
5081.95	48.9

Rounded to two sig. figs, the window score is 0.93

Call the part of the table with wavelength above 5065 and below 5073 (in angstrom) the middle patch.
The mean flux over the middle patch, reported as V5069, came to 50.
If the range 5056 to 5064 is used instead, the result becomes 53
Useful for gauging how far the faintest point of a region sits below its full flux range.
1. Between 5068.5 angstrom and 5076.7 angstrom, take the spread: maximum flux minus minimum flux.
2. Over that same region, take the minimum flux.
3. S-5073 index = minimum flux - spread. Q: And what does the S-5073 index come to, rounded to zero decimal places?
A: 47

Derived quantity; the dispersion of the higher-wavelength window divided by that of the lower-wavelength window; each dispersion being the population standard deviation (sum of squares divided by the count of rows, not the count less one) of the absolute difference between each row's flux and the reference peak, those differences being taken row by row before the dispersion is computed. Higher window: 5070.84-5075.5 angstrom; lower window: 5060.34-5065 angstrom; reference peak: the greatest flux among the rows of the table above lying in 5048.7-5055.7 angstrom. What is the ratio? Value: 1.37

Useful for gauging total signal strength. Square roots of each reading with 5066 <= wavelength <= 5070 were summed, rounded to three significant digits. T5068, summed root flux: 21.3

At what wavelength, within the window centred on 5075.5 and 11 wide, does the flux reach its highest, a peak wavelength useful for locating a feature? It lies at 5070.26 angstrom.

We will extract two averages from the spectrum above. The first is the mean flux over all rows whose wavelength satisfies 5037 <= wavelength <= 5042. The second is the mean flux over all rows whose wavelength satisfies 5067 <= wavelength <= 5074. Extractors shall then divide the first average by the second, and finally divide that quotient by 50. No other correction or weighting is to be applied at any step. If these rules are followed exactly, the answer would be 0.0189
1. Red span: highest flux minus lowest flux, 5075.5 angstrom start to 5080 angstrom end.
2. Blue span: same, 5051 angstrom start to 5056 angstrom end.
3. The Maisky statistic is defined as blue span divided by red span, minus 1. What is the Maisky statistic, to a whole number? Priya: 18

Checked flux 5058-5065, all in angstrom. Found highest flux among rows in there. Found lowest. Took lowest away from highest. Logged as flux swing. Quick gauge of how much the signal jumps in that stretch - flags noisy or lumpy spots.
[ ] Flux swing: 2.4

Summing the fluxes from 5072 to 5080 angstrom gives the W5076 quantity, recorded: 341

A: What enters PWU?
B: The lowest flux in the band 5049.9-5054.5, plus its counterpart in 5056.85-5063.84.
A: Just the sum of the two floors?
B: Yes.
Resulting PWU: 102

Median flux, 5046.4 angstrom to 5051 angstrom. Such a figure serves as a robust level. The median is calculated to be 50.1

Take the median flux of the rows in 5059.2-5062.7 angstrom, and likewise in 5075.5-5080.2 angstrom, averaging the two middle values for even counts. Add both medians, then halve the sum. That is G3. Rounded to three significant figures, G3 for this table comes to 50.8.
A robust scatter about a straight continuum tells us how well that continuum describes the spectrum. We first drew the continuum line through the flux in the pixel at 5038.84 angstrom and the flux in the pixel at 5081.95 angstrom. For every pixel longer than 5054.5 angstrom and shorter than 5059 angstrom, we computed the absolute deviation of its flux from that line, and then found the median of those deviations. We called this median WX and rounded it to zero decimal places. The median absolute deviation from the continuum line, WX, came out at 6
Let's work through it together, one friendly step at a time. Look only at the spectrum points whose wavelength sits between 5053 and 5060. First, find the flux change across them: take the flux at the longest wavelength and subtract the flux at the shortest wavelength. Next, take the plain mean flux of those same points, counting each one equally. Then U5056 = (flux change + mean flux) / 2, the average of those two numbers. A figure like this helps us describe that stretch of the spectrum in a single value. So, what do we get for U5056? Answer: 27.5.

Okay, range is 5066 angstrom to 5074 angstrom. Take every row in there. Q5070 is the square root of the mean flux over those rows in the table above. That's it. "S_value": 7.07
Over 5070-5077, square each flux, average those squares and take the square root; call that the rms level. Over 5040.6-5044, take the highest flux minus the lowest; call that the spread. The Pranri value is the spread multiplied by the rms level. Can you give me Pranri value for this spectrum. 59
